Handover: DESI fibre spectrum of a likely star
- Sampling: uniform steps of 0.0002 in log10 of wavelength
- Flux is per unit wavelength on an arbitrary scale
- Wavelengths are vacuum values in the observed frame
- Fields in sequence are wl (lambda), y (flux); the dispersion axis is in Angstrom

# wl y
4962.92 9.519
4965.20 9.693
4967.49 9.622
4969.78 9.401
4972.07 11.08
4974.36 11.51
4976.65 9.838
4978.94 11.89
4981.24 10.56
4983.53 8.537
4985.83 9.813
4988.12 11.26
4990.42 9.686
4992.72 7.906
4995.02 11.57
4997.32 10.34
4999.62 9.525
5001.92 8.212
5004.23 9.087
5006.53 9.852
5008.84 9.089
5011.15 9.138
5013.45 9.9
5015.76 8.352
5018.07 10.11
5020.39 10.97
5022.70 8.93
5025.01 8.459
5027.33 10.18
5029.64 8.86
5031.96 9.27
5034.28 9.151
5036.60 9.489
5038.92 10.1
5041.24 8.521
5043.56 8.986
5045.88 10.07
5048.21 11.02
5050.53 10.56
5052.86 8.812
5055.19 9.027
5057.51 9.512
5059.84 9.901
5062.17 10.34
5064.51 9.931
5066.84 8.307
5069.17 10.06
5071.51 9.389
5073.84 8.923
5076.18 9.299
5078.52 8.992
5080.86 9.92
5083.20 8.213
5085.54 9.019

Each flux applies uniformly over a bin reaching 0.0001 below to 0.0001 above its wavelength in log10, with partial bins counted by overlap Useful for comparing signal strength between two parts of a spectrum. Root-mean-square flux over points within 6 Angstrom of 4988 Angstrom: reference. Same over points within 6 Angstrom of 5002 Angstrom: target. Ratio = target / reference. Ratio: 0.99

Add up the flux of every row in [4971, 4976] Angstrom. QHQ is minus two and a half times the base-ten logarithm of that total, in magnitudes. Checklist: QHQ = -3.38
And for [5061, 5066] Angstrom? -3.27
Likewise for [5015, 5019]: -3.17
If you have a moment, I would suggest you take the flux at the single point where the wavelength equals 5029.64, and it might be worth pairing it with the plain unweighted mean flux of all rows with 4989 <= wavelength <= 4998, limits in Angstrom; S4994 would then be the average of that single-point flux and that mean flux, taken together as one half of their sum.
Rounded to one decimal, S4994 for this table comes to 9.4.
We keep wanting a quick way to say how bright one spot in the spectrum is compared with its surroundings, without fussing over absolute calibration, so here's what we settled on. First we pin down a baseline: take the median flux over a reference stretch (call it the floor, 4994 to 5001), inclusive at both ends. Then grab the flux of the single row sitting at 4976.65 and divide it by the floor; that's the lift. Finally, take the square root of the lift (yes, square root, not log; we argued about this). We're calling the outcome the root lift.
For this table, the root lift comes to 0.98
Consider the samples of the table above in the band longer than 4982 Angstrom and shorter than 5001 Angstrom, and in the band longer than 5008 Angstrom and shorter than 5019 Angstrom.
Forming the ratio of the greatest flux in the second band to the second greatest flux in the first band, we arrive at 0.90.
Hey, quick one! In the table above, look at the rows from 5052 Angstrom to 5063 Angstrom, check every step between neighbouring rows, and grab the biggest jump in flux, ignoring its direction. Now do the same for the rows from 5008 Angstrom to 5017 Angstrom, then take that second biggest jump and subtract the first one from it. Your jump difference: 1.1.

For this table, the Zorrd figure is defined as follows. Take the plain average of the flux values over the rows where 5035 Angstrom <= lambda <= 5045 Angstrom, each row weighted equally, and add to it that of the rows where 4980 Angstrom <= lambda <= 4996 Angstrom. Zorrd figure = 19.2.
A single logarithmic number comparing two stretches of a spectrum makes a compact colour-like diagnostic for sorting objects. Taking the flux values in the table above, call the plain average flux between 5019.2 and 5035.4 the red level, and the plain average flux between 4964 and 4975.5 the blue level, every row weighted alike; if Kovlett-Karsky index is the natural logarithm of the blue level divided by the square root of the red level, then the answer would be 1.21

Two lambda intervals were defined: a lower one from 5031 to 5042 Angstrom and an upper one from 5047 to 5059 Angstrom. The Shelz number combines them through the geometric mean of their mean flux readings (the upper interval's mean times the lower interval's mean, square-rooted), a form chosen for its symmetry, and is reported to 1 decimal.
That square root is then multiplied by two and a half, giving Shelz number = 23.9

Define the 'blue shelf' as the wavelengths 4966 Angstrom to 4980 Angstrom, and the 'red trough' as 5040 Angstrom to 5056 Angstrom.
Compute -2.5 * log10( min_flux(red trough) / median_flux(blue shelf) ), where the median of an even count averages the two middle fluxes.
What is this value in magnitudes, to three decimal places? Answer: 0.222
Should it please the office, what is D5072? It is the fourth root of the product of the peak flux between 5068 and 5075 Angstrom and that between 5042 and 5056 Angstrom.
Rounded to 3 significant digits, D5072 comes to 3.24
